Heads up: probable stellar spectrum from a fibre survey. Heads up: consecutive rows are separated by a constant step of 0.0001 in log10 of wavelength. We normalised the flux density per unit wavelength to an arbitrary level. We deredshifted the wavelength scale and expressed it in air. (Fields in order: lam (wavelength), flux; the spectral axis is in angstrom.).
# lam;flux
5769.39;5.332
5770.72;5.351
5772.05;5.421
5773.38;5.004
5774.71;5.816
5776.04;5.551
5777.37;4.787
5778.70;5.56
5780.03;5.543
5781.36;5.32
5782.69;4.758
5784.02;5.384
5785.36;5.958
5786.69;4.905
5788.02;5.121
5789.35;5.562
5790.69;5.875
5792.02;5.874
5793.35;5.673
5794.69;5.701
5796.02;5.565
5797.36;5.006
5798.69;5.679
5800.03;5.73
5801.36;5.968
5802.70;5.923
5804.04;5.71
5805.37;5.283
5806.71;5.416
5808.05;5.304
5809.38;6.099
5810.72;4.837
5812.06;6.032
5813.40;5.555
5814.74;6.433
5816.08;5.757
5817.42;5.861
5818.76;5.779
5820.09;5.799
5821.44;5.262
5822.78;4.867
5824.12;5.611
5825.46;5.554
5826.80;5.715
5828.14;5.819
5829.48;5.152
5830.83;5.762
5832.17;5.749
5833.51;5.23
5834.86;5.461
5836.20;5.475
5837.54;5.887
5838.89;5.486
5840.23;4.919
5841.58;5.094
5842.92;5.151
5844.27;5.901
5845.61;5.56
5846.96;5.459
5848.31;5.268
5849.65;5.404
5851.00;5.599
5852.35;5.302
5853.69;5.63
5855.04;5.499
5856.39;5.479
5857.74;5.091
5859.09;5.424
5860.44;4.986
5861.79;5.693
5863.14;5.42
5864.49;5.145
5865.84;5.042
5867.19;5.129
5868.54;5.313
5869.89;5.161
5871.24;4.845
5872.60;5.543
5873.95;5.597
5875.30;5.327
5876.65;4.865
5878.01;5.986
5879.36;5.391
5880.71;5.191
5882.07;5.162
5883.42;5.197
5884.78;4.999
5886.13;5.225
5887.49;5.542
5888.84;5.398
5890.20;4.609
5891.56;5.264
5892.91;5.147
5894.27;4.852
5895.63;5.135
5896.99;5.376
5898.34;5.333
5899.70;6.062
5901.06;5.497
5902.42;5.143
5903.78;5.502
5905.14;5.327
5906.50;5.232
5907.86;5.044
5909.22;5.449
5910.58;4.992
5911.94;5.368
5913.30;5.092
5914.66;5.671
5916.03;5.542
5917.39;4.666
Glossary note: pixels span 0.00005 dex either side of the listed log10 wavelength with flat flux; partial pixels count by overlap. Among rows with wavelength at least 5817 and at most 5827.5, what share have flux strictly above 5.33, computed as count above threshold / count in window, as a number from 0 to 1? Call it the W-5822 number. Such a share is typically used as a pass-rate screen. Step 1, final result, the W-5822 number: 0.75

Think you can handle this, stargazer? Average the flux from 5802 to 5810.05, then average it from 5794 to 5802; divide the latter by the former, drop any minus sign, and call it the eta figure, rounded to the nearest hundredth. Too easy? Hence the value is 1.00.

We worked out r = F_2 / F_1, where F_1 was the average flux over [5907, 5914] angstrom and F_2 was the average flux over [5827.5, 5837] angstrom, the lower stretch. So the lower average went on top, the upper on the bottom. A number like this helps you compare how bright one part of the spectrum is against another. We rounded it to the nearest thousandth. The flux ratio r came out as 1.064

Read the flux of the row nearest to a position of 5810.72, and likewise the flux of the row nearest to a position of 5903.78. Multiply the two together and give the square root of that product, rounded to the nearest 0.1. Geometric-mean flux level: 5.2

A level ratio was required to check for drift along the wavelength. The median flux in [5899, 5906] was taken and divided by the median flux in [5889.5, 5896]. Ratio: 1.07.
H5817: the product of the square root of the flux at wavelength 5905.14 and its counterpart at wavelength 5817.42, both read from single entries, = 5.6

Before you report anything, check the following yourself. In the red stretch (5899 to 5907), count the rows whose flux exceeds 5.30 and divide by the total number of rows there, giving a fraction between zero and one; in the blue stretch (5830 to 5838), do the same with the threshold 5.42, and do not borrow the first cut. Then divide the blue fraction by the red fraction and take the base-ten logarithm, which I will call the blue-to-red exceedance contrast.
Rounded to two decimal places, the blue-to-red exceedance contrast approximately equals 0.10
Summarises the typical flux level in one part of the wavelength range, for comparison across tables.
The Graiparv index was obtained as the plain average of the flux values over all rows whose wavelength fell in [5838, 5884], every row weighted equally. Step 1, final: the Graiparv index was 5.33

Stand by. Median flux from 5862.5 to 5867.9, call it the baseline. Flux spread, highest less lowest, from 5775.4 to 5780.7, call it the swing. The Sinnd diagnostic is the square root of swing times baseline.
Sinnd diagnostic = 2.0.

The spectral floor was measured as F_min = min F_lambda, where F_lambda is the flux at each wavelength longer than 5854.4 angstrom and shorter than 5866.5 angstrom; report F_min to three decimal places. 4.986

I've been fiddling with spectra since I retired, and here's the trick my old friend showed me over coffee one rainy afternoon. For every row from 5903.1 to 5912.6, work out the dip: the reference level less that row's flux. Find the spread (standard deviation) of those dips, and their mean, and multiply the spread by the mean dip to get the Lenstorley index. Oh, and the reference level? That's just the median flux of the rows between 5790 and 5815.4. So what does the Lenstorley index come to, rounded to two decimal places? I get 0.08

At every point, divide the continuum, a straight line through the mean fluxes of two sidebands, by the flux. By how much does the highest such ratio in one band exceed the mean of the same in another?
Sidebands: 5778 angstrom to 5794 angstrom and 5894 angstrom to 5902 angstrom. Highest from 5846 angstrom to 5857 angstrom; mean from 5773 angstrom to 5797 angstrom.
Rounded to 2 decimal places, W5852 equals 0.02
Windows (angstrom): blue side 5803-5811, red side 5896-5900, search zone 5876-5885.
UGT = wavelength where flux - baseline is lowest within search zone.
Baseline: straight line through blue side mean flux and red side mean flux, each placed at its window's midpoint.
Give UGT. 5876.65 angstrom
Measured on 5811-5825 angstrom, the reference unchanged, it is 5822.78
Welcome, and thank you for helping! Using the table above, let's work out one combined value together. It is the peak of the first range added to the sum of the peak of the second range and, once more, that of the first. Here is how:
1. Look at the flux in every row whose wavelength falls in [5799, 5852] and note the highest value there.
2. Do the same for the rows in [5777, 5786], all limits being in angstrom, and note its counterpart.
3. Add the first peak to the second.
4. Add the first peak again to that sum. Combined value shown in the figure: 18.8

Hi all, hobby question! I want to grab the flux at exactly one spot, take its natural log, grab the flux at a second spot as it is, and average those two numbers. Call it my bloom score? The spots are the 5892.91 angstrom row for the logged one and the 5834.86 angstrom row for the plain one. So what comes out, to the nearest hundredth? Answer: 3.55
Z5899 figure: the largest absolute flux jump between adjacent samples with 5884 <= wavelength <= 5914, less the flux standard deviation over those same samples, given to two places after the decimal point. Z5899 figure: 0.50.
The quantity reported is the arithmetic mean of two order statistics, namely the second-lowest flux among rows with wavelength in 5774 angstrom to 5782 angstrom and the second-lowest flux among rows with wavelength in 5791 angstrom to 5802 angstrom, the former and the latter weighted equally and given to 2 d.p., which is 5.44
